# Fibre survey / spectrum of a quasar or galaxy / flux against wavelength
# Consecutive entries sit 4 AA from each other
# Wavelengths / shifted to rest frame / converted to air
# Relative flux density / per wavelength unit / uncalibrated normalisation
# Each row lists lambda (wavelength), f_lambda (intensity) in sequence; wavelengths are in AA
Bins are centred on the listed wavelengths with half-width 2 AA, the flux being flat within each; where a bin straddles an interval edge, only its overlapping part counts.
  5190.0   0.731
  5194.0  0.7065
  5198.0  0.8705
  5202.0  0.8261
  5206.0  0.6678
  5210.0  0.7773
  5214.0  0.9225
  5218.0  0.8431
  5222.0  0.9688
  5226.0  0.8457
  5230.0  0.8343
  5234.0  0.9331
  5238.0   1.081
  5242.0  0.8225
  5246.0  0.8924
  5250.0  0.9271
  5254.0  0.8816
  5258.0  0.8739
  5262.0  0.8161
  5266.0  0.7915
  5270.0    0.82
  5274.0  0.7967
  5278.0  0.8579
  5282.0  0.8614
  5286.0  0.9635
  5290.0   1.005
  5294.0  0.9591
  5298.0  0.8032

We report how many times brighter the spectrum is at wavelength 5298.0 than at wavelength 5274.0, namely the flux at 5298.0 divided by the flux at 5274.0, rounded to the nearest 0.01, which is 1.01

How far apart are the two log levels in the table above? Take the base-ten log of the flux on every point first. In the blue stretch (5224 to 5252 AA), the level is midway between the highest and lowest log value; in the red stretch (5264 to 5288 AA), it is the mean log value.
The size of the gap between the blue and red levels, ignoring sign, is 0.047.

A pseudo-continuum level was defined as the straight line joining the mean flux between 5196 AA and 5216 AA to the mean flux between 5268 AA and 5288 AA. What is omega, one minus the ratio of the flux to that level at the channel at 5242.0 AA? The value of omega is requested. 0.017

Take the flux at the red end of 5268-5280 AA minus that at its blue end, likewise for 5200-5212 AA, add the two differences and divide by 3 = 0.00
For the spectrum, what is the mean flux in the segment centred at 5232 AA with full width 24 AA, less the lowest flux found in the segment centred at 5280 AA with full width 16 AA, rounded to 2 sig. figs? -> 0.12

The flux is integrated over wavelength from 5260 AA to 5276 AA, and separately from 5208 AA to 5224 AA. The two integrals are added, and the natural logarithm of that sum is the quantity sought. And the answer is 3.29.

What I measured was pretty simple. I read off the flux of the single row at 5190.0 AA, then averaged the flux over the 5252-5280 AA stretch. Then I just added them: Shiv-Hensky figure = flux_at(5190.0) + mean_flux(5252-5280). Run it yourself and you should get 1.56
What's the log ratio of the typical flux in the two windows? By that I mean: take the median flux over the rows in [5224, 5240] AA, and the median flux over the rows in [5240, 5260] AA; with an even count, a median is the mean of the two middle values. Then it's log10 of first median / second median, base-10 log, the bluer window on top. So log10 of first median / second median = 0.004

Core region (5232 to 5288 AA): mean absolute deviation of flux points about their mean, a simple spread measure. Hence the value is 0.057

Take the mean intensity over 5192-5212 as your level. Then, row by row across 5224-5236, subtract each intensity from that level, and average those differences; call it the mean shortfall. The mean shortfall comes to -0.10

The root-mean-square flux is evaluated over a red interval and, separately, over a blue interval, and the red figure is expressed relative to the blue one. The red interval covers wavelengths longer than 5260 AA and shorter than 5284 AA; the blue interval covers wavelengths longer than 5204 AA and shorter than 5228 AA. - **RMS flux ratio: 0.98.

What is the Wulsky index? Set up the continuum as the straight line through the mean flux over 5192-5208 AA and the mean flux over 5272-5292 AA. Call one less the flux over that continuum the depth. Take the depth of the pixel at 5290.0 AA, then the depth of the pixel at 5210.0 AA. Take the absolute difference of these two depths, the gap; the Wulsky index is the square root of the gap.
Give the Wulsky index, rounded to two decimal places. 0.34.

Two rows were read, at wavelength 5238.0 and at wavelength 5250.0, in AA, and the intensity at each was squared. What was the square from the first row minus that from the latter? 0.31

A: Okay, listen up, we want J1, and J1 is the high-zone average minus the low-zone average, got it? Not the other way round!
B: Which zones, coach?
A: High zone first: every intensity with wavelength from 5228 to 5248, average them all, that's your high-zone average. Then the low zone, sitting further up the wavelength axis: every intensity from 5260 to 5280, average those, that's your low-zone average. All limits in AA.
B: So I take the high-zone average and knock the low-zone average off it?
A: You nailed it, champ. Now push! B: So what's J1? 0.10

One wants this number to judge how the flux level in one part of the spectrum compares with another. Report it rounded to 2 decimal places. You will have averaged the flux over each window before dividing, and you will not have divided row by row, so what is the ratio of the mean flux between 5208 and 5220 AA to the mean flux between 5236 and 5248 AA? 0.91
